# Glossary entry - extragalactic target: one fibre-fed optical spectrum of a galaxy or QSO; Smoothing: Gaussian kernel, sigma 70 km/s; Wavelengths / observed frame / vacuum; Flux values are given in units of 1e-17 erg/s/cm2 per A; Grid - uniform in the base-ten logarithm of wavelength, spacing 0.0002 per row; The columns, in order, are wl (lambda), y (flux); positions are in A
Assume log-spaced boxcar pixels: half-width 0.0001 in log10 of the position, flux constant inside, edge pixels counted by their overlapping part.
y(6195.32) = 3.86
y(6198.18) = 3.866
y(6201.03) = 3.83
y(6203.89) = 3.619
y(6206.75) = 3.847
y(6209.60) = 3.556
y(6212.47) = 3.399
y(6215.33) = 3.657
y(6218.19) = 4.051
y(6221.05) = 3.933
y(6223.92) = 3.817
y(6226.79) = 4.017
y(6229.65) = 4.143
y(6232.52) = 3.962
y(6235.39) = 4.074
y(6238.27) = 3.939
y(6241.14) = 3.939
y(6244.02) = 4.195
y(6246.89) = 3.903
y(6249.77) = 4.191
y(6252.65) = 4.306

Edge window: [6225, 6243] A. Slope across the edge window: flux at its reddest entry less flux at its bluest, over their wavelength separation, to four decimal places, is -0.0054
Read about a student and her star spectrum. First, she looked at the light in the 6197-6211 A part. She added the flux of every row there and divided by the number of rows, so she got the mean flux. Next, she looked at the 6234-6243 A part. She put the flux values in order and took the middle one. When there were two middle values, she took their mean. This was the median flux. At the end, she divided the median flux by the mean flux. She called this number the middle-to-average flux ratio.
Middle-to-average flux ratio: 1.05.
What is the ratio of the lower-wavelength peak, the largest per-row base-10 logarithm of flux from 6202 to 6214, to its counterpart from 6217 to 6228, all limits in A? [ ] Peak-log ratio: 0.963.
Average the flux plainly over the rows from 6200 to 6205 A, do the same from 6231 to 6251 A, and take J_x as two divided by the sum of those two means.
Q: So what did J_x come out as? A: 0.258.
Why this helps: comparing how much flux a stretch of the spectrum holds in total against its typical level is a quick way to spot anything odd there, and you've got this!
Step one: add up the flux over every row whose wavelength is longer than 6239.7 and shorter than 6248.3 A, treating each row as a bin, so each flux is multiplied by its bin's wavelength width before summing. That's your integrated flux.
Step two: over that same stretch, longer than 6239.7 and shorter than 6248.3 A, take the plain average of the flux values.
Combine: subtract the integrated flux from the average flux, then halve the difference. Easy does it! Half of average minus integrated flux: -15.3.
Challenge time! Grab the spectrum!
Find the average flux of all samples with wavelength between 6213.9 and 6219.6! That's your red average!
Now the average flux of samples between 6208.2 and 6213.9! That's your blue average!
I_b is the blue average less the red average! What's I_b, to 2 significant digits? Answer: -0.38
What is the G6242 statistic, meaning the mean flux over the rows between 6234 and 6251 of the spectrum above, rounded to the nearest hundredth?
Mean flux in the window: 4.04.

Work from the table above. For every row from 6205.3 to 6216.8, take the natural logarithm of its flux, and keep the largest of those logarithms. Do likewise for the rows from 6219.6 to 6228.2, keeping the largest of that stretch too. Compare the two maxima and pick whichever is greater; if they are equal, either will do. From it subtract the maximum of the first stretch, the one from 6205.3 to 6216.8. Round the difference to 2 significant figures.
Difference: 0.043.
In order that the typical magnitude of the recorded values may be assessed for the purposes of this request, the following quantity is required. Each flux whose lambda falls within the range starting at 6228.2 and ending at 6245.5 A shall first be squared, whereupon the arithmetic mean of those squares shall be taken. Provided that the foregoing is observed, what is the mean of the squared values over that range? 16.3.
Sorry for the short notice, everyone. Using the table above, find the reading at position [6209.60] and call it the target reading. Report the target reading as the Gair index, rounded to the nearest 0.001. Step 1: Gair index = 3.556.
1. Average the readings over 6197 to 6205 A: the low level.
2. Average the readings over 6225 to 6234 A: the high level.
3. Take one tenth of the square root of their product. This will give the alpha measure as 0.390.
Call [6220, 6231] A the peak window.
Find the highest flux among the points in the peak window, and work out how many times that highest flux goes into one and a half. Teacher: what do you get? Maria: 0.362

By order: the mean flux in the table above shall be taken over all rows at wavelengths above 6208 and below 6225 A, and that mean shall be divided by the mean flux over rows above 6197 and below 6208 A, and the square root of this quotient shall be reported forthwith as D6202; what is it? 0.993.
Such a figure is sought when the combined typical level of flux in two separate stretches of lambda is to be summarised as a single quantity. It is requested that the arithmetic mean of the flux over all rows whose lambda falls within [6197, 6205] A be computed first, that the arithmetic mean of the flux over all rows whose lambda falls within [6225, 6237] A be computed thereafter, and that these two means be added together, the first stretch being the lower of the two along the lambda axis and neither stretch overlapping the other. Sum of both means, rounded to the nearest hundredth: 7.82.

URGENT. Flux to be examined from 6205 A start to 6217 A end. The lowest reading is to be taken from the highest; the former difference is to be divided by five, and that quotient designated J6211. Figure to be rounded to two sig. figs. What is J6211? 0.090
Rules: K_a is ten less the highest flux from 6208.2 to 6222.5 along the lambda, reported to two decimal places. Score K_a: 5.95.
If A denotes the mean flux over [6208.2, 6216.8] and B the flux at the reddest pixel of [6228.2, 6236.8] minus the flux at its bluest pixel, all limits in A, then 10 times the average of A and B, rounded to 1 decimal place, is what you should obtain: 17.3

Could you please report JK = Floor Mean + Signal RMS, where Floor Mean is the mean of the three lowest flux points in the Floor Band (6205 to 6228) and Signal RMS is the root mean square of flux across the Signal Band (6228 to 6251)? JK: 7.58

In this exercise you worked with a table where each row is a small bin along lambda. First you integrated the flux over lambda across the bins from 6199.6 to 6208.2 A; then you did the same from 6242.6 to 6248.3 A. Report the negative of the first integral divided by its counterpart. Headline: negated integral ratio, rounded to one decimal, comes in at -1.4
